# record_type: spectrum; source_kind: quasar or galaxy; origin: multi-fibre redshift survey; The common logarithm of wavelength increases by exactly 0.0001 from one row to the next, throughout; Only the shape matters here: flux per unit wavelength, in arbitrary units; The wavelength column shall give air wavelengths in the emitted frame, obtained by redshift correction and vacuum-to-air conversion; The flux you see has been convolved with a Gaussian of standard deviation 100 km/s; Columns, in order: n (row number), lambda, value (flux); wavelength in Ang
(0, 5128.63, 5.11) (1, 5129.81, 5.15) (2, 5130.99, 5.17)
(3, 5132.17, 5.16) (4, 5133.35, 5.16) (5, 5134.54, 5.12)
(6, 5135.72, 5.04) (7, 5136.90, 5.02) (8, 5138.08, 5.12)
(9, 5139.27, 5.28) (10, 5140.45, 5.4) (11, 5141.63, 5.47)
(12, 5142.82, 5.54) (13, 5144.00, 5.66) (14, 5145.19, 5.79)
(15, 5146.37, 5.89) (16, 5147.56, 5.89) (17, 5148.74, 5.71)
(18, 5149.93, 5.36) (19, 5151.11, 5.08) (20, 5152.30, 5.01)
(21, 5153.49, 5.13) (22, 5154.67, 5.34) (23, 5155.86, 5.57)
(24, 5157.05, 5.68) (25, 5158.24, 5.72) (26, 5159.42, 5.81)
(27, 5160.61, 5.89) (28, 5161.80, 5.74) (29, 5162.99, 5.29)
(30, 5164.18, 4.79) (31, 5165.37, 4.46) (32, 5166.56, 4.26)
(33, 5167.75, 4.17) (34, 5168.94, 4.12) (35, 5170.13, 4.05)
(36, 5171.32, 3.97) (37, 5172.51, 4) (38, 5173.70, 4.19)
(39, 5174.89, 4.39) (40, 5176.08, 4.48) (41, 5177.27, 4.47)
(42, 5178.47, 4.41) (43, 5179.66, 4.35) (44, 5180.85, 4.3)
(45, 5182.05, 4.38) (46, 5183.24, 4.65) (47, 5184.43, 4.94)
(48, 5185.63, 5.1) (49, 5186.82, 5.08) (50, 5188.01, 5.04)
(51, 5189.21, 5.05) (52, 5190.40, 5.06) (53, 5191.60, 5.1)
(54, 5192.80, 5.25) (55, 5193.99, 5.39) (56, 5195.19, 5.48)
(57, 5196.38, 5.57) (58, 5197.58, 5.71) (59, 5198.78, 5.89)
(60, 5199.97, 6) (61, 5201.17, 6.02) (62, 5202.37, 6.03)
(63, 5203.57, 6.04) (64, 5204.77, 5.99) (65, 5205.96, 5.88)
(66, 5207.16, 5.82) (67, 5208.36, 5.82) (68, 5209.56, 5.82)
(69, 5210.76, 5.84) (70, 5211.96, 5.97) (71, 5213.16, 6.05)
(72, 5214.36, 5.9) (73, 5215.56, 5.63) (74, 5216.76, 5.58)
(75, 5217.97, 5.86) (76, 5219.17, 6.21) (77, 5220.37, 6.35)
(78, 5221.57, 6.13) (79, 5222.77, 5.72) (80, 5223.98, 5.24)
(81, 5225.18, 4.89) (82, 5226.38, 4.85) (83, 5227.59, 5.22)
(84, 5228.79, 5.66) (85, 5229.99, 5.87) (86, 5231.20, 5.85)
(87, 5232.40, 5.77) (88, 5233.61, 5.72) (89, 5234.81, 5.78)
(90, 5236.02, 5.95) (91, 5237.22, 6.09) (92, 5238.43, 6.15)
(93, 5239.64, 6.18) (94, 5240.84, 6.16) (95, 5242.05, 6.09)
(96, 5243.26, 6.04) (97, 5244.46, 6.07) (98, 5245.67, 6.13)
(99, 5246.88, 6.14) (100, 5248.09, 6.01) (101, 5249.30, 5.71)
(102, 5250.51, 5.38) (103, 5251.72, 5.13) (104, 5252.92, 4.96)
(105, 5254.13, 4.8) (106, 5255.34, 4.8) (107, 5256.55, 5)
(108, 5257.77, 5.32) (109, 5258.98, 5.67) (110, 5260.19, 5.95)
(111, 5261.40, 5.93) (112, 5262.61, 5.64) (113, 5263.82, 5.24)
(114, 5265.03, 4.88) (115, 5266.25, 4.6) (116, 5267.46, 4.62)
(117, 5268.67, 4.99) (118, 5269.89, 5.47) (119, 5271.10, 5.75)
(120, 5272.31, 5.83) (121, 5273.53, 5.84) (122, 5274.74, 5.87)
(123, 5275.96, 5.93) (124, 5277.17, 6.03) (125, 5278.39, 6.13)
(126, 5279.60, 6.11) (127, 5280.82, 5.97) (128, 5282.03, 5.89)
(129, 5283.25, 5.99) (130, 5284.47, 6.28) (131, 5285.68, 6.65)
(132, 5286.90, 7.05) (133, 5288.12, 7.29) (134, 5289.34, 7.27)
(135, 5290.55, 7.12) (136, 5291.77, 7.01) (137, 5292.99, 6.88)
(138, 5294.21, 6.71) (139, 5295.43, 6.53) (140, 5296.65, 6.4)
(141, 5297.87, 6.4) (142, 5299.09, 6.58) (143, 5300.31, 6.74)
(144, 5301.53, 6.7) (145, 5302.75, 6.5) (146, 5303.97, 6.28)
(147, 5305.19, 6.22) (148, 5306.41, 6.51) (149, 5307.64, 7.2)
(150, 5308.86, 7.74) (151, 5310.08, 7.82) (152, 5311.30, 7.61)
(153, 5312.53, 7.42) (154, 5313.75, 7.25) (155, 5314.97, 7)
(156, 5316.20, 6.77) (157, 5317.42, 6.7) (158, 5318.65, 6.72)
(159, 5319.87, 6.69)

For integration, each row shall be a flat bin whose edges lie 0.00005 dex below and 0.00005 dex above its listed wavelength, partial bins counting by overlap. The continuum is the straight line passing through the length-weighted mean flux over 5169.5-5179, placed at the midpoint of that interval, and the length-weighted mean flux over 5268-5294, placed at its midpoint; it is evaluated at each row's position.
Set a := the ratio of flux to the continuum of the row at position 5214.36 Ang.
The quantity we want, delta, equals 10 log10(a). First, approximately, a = 1.18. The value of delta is 0.7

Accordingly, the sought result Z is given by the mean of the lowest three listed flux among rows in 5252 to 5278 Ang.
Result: 4.7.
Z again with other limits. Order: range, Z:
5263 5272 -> 4.7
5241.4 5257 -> 4.9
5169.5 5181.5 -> 4.0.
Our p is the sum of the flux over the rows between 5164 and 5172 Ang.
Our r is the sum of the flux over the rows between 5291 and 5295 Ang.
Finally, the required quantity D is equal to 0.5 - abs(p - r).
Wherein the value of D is -9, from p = 30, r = 21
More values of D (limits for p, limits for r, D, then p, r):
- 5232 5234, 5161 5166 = -8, 11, 20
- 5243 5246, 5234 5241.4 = -18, 18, 36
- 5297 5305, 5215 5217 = -27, 39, 11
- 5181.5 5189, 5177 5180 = -15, 29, 13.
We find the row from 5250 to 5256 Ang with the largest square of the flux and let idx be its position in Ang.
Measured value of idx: 5250.51 Ang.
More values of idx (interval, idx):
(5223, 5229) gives 5228.79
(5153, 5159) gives 5158.24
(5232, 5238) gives 5237.22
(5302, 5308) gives 5307.64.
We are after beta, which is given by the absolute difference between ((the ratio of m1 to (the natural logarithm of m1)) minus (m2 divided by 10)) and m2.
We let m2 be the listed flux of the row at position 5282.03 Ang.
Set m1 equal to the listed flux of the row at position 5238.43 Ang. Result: 3.09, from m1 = 6.15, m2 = 5.89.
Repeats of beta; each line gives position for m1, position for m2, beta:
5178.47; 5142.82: 3.12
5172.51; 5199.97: 3.71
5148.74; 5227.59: 2.46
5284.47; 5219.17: 3.41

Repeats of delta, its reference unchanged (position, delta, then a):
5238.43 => 0.5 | 1.13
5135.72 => 1.6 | 1.43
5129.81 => 1.8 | 1.51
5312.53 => 0.3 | 1.08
